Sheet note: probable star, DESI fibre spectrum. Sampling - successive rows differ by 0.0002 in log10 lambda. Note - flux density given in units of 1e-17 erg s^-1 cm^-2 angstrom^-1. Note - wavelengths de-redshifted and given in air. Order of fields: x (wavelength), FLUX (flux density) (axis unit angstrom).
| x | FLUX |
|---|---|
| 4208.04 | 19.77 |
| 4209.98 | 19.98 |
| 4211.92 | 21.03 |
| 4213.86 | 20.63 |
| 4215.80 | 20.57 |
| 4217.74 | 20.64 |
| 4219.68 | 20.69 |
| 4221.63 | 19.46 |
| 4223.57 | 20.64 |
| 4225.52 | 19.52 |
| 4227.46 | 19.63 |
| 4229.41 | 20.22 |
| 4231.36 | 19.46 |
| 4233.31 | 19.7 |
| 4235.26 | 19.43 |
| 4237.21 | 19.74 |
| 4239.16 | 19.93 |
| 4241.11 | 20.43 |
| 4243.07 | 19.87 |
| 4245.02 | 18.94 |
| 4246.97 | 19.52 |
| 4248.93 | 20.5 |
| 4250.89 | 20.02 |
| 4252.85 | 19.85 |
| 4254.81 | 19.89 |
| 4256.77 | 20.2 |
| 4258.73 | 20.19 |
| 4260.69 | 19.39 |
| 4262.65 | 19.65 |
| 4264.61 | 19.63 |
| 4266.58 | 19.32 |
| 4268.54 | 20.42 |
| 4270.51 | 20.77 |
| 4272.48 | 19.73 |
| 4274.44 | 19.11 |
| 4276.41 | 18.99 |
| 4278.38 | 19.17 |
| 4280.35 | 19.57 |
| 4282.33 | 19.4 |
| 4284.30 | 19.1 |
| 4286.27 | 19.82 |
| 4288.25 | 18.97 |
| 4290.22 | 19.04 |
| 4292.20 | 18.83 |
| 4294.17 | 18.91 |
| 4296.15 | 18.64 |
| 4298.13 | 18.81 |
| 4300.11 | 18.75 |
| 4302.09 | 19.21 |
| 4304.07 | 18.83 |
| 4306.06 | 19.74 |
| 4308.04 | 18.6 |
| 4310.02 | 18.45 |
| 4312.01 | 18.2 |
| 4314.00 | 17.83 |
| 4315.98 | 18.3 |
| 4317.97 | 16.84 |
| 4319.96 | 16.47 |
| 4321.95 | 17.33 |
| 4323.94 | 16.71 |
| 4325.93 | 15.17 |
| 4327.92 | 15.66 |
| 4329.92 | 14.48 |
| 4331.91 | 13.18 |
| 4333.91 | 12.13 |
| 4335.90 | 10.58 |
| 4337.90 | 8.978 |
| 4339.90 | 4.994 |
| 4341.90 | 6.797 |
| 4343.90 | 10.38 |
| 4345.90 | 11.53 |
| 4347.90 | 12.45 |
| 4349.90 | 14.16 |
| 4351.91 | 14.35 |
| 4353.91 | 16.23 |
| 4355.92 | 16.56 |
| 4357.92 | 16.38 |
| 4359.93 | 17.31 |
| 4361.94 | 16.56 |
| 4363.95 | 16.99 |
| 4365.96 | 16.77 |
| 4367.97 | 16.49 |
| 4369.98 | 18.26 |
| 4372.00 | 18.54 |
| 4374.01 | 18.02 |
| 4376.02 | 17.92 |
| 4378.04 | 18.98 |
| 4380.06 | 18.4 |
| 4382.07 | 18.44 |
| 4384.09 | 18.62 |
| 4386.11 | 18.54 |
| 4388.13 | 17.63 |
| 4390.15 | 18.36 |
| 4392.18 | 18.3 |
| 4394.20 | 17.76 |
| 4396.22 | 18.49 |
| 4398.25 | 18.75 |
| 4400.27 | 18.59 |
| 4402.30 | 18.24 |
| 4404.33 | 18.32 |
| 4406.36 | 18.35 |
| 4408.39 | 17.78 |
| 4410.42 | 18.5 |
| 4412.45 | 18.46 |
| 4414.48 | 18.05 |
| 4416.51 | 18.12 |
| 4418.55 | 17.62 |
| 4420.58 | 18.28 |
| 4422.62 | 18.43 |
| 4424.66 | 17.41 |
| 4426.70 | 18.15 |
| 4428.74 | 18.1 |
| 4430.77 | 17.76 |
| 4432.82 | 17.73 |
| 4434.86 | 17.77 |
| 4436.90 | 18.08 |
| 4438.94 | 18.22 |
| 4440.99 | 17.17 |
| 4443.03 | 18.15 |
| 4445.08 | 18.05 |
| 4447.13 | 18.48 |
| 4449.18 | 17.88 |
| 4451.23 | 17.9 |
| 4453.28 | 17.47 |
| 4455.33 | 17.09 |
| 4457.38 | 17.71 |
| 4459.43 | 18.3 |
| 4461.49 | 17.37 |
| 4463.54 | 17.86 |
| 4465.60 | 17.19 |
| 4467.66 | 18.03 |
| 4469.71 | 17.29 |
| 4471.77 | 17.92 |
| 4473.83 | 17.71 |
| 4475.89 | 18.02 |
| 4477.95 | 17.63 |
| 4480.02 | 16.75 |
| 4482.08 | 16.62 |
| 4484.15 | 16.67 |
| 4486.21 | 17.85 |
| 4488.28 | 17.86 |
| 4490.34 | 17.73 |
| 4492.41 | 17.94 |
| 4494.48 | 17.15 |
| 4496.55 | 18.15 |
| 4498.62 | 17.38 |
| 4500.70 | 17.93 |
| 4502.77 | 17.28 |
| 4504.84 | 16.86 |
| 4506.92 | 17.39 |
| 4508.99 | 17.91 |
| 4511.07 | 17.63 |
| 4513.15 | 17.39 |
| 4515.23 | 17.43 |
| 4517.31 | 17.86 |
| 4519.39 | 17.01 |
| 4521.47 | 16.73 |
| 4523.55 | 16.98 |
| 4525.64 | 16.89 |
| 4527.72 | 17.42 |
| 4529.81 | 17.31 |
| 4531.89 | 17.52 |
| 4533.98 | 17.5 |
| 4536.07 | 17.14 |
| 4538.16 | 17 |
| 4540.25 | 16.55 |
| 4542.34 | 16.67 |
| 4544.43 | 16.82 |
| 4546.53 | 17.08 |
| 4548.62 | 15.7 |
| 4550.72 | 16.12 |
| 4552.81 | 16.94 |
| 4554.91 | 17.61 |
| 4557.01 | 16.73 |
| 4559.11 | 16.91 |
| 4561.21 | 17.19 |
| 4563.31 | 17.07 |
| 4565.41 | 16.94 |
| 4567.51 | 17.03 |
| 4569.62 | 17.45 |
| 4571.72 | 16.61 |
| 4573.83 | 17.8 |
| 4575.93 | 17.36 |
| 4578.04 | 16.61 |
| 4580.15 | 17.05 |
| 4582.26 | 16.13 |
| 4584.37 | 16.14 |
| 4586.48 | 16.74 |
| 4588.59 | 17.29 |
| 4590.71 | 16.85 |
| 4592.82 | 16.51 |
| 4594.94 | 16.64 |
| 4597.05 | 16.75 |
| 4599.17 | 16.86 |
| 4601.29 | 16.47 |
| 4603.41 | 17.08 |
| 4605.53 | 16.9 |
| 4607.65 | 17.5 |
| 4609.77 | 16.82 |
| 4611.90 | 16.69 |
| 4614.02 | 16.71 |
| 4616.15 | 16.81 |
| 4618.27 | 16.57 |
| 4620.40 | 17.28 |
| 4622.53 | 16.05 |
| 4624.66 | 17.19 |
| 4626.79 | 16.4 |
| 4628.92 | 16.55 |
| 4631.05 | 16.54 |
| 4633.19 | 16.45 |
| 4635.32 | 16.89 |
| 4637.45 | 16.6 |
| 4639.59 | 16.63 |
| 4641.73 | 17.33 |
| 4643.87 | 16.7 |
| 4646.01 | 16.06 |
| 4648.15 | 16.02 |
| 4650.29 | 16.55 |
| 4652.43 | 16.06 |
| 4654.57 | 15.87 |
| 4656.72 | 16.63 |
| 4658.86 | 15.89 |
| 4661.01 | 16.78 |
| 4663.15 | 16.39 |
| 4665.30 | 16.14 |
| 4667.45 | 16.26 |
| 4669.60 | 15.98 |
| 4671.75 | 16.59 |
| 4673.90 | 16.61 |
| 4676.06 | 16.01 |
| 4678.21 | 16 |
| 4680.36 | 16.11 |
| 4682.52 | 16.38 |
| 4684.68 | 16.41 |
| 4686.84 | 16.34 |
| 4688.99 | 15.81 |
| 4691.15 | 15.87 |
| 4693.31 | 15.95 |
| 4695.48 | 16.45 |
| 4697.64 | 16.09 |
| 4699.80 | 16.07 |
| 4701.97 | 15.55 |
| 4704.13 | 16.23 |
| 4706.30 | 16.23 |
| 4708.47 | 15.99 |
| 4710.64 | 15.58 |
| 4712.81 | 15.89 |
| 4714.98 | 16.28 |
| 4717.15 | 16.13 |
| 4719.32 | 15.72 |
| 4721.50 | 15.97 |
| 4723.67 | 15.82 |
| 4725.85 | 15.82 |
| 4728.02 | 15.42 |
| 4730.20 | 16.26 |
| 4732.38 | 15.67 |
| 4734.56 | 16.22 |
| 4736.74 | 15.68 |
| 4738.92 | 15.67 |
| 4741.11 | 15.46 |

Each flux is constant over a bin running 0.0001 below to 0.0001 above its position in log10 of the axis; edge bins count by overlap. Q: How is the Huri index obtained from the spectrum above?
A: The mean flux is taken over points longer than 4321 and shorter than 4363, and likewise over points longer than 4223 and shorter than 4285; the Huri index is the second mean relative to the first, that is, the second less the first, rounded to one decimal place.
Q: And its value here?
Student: 6.3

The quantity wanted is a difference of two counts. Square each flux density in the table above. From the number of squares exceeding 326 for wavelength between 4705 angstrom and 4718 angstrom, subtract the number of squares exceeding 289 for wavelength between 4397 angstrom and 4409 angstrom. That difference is -6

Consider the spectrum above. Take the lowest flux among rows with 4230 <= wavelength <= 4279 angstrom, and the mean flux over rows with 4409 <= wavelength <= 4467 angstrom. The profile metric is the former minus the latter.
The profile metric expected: 1.0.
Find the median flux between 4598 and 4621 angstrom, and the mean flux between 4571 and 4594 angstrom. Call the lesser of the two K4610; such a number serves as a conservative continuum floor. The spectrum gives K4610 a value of 16.8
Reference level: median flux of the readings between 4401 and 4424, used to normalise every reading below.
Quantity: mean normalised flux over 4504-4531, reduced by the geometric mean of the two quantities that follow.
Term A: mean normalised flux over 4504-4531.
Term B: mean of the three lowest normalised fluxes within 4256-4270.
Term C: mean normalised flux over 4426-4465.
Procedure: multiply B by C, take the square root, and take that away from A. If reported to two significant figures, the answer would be -0.073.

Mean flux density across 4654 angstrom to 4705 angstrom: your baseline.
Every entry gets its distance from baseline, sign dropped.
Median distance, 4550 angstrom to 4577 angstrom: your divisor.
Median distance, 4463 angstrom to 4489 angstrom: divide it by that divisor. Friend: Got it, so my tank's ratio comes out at 1.8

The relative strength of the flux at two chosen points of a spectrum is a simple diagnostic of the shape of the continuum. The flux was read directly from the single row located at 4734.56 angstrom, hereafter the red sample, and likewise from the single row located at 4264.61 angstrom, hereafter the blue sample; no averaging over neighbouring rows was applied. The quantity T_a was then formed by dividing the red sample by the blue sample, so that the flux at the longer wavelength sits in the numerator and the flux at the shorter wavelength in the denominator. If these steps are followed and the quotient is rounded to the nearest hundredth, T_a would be 0.83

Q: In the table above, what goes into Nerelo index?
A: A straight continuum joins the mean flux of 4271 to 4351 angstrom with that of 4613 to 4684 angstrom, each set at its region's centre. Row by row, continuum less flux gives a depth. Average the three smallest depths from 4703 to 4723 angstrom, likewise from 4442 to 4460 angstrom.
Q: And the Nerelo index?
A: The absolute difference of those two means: 2.1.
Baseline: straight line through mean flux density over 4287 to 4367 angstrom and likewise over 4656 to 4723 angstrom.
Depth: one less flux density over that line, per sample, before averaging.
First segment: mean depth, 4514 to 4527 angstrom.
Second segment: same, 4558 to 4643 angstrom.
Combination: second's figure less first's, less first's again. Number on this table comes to 0.10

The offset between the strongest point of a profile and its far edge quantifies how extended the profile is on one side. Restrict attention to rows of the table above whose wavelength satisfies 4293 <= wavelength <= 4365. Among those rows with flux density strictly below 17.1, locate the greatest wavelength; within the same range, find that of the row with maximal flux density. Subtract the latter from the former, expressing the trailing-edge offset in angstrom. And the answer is 57.9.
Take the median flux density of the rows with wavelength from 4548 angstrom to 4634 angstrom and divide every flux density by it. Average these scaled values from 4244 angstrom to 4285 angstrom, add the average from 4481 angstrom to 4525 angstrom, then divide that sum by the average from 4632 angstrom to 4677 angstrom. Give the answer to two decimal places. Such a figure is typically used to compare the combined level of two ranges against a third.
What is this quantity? 2.26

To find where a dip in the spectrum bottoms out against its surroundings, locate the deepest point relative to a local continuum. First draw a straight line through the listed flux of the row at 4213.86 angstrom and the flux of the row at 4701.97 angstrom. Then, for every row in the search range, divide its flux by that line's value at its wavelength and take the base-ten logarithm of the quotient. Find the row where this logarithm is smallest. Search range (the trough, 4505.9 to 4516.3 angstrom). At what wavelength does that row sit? 4506.92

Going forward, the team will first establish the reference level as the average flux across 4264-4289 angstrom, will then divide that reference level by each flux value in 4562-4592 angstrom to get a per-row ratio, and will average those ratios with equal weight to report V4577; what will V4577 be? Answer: 1.15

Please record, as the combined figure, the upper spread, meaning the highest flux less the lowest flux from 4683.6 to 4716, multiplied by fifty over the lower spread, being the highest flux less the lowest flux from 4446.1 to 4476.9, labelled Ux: 32.4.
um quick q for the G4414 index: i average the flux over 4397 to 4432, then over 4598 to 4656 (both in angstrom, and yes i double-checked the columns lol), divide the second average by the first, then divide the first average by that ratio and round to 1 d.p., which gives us 19.8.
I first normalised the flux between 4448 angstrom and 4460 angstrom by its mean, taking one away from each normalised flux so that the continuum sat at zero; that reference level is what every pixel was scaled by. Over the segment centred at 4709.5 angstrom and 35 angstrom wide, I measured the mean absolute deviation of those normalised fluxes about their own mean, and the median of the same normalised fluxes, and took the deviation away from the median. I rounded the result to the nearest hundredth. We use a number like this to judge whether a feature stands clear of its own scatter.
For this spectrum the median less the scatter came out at -0.11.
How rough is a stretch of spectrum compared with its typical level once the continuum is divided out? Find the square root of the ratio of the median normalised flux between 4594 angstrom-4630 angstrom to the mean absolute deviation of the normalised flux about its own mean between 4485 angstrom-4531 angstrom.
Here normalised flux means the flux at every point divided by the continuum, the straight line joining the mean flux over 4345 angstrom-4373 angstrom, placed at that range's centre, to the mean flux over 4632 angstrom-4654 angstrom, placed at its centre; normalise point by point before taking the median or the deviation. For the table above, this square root 6.8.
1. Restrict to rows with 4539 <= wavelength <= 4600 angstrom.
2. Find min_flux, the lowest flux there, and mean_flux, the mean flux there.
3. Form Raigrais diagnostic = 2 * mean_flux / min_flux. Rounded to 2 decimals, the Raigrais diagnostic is 2.14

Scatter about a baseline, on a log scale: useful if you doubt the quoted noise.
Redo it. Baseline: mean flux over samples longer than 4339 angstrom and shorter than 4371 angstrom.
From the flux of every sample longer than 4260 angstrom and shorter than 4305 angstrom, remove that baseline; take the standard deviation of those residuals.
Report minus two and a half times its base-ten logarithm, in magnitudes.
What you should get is 0.7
